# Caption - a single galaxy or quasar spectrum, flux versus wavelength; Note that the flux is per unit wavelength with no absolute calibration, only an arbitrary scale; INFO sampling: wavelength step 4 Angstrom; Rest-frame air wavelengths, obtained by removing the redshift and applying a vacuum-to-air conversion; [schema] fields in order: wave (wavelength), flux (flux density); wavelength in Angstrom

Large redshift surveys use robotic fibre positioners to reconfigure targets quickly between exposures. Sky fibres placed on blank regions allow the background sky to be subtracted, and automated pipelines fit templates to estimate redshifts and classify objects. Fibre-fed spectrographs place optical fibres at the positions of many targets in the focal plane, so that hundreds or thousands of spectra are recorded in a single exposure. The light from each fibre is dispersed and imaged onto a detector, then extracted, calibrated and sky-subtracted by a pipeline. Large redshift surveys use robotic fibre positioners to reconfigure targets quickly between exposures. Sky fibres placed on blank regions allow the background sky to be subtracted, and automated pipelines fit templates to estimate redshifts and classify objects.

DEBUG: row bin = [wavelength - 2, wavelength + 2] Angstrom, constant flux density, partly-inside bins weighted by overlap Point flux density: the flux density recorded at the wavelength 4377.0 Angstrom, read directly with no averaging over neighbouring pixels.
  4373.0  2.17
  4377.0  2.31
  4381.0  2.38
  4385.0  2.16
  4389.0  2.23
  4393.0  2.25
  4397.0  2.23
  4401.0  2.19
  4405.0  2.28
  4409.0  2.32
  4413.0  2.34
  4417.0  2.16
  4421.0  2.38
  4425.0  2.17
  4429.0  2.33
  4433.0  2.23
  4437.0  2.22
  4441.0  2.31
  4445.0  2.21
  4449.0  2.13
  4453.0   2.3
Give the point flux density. 2.31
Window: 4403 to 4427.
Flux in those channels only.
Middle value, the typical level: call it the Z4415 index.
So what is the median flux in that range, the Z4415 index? 2.30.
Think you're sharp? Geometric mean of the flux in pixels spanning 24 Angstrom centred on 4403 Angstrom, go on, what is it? 2.27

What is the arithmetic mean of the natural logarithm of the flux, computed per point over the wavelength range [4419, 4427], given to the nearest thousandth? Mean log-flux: 0.821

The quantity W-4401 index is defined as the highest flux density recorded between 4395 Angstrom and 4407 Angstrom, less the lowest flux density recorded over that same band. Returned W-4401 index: 0.090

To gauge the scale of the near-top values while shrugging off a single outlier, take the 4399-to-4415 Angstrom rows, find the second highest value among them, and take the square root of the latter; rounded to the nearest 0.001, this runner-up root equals 1.523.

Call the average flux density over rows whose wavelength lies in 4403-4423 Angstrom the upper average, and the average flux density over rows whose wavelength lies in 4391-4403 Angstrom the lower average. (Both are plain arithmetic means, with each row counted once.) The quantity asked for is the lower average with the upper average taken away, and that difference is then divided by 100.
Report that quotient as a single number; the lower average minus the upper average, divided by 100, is -0.0007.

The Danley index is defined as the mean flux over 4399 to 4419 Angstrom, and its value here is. 2.26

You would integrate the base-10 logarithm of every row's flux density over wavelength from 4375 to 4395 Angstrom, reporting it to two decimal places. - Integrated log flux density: 7.10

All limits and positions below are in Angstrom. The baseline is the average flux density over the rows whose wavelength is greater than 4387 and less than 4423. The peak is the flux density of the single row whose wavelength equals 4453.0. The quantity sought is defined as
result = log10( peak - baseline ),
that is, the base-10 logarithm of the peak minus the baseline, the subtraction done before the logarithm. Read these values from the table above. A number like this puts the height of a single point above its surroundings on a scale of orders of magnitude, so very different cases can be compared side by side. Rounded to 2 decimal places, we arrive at -1.45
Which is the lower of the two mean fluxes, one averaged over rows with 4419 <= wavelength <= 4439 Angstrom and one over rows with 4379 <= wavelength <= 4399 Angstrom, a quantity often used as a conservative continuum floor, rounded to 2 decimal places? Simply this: 2.25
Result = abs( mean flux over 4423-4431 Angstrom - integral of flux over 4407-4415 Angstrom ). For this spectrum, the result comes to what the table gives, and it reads 16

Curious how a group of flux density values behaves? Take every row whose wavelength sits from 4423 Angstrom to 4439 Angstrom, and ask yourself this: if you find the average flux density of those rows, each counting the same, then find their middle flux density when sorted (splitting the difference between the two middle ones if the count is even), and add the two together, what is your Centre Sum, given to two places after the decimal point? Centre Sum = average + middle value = 4.46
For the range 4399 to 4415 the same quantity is 4.58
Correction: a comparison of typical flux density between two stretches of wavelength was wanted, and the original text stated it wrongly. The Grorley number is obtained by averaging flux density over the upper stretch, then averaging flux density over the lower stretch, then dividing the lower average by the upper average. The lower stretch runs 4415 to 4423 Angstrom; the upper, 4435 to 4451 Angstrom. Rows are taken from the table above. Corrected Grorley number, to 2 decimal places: 1.02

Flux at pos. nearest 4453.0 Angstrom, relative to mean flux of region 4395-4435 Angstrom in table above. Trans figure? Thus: 1.02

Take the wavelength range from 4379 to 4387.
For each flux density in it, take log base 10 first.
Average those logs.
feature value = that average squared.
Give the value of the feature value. 0.126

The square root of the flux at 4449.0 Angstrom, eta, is 1.46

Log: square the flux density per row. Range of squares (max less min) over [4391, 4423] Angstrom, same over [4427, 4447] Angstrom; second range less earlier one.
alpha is -0.45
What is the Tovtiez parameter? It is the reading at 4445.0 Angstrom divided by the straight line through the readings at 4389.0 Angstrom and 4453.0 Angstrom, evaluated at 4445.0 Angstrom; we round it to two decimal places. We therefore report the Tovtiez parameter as 0.96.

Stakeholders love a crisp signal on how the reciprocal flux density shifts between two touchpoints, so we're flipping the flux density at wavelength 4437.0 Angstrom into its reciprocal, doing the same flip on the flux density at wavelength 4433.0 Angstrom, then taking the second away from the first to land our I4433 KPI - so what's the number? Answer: 0.0020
